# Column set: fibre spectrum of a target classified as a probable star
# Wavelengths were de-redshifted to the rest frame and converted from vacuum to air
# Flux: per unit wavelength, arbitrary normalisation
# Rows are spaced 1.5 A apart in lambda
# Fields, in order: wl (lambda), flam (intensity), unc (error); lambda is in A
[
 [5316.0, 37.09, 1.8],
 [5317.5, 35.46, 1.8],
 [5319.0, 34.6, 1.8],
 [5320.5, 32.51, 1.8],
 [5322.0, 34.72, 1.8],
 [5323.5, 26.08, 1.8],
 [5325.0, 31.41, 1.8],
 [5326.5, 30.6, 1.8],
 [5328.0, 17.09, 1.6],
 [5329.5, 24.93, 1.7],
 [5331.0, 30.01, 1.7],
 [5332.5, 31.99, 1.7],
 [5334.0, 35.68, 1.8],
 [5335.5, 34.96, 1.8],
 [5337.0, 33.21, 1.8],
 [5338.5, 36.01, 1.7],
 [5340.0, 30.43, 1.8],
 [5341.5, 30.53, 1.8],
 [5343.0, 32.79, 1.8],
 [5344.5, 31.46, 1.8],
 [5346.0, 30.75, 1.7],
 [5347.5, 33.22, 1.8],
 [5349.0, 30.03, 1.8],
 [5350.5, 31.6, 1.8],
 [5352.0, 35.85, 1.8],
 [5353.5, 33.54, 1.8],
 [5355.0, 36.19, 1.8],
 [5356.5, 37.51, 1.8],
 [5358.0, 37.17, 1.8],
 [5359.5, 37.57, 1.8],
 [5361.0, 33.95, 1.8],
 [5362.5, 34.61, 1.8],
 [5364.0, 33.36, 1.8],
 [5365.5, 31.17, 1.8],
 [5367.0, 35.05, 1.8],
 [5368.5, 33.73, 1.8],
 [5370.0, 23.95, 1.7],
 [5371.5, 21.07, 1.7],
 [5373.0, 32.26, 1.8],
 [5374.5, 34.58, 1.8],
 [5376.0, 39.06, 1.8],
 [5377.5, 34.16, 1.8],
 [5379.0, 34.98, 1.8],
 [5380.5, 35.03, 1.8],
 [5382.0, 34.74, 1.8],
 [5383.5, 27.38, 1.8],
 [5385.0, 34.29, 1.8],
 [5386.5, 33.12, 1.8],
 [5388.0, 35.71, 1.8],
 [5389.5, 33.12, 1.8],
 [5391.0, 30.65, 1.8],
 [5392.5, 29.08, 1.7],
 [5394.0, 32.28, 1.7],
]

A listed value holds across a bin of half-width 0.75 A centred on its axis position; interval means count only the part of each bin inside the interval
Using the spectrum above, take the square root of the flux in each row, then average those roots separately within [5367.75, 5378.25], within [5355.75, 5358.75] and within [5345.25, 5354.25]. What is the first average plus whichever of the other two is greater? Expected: 11.7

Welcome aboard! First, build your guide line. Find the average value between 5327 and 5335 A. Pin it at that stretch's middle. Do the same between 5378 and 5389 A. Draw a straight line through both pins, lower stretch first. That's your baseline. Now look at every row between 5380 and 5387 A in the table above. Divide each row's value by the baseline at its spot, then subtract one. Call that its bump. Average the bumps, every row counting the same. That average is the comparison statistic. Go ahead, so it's -0.02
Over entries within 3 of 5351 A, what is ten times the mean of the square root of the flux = 57.2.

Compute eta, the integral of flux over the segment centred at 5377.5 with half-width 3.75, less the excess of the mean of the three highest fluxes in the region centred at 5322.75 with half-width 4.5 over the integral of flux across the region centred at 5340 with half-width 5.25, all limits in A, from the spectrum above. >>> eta 577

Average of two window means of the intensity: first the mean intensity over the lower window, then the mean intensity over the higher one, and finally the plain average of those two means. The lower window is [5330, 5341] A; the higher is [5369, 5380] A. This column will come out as 32.3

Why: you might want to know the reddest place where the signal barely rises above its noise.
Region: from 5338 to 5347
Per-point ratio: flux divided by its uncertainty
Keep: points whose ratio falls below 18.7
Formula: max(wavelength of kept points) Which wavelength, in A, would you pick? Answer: 5346.0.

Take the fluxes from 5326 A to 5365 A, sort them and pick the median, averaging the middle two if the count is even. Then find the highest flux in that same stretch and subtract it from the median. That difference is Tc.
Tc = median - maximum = -4.4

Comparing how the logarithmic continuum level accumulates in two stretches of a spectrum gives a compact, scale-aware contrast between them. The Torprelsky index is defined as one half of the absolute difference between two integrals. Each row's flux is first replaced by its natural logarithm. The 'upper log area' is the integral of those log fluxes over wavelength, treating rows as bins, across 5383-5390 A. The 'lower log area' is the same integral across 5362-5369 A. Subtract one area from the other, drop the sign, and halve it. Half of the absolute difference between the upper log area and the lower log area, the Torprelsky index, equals 0.1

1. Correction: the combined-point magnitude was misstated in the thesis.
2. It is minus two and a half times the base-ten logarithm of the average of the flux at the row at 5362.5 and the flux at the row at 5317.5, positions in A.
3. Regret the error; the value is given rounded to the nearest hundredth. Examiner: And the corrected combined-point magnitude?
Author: -3.86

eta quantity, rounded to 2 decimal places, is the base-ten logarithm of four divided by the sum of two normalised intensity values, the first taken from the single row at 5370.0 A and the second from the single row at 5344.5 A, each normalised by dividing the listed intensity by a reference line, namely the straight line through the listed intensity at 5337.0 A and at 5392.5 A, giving 0.36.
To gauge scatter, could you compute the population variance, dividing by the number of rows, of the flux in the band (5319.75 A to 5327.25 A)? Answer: 8.1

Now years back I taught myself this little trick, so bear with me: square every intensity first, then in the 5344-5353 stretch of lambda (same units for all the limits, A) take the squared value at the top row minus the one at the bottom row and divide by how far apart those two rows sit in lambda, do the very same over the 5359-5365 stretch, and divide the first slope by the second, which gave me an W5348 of -0.6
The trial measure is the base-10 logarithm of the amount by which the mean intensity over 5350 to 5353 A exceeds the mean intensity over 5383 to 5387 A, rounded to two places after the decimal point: 0.33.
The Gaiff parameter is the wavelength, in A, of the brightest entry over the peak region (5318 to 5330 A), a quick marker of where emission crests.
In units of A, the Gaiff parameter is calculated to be 5322.0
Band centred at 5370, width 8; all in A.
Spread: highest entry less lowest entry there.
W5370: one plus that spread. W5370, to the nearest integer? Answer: 15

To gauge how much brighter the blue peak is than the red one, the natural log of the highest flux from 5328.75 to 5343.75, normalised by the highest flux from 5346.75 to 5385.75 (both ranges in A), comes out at -0.081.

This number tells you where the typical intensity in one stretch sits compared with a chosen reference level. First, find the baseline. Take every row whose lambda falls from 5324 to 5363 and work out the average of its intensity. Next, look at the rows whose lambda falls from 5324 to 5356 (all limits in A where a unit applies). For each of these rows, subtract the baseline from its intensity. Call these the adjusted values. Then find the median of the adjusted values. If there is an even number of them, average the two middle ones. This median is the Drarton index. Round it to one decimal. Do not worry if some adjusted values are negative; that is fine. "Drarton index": -0.8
